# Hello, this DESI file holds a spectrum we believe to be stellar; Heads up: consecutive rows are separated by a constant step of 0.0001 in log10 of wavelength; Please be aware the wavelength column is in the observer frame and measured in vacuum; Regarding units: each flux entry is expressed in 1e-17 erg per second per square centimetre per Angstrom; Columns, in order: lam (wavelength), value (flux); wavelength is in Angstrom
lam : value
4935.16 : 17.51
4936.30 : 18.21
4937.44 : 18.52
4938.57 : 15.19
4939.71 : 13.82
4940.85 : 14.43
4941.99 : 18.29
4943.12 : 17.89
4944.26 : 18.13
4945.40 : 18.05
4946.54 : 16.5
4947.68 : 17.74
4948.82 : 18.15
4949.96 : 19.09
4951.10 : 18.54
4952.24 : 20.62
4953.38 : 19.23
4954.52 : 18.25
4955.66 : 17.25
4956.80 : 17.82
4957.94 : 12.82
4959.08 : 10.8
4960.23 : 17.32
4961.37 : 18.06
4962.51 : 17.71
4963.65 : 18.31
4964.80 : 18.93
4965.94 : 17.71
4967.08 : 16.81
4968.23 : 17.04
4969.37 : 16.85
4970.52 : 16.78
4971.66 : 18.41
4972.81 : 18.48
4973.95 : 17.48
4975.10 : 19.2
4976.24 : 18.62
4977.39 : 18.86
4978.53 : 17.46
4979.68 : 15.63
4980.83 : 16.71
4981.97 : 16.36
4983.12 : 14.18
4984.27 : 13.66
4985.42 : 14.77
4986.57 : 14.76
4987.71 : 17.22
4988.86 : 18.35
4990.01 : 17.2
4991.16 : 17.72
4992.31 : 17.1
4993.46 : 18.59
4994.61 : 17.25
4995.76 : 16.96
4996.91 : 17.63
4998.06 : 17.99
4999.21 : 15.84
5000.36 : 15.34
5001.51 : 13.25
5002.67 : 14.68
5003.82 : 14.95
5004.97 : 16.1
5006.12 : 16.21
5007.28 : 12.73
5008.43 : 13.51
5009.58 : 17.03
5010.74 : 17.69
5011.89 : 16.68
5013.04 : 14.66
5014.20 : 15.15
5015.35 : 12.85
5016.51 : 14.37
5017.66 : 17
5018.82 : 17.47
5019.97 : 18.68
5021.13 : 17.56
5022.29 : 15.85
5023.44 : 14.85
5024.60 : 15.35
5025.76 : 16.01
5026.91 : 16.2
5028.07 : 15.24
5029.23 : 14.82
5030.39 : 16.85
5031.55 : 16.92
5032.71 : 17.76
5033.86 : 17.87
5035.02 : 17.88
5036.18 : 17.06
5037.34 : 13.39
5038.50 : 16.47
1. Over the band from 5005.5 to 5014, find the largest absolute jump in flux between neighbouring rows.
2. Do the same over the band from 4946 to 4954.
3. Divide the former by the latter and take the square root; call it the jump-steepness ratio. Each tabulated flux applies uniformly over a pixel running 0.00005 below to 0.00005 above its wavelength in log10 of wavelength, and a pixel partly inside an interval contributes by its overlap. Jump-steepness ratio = 1.3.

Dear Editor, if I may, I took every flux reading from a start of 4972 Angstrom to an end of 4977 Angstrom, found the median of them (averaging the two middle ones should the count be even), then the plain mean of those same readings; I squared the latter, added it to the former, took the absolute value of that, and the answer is 359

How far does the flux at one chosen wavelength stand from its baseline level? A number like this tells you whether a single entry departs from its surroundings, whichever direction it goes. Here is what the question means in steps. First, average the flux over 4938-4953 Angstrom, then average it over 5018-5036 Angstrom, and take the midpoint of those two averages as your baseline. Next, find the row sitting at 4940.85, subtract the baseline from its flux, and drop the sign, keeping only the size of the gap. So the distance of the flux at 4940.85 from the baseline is 2.6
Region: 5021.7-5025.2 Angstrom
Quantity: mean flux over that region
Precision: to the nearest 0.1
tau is 15.3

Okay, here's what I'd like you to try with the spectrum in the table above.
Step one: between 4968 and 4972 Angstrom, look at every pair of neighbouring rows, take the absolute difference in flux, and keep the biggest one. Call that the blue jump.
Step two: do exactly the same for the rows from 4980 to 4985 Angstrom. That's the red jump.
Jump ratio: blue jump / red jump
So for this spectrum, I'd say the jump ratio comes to 0.75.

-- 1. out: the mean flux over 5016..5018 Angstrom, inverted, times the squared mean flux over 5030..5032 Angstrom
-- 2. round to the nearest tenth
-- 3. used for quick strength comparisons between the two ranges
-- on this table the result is 18.2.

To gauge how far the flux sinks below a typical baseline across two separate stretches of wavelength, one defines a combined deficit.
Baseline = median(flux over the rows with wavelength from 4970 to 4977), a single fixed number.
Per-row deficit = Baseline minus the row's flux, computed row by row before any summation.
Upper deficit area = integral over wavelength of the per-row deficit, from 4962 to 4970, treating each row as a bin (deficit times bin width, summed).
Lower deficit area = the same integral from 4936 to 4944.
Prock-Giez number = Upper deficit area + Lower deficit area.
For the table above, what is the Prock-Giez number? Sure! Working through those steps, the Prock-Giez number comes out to 21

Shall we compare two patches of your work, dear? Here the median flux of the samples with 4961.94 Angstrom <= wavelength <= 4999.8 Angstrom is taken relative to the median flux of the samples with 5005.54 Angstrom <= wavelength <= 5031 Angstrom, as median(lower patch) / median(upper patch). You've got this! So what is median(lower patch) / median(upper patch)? 1.08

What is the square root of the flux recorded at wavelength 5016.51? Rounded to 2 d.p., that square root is 3.79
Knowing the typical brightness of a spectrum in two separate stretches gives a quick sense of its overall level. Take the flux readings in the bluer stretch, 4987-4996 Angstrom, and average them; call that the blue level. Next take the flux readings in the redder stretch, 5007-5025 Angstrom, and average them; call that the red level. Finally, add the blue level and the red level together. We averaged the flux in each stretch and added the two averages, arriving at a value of 33.3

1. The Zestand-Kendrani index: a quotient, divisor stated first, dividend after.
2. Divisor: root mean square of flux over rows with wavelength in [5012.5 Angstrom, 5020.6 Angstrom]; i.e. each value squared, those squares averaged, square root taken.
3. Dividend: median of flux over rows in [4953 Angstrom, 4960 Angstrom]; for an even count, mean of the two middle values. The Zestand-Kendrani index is 1.11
